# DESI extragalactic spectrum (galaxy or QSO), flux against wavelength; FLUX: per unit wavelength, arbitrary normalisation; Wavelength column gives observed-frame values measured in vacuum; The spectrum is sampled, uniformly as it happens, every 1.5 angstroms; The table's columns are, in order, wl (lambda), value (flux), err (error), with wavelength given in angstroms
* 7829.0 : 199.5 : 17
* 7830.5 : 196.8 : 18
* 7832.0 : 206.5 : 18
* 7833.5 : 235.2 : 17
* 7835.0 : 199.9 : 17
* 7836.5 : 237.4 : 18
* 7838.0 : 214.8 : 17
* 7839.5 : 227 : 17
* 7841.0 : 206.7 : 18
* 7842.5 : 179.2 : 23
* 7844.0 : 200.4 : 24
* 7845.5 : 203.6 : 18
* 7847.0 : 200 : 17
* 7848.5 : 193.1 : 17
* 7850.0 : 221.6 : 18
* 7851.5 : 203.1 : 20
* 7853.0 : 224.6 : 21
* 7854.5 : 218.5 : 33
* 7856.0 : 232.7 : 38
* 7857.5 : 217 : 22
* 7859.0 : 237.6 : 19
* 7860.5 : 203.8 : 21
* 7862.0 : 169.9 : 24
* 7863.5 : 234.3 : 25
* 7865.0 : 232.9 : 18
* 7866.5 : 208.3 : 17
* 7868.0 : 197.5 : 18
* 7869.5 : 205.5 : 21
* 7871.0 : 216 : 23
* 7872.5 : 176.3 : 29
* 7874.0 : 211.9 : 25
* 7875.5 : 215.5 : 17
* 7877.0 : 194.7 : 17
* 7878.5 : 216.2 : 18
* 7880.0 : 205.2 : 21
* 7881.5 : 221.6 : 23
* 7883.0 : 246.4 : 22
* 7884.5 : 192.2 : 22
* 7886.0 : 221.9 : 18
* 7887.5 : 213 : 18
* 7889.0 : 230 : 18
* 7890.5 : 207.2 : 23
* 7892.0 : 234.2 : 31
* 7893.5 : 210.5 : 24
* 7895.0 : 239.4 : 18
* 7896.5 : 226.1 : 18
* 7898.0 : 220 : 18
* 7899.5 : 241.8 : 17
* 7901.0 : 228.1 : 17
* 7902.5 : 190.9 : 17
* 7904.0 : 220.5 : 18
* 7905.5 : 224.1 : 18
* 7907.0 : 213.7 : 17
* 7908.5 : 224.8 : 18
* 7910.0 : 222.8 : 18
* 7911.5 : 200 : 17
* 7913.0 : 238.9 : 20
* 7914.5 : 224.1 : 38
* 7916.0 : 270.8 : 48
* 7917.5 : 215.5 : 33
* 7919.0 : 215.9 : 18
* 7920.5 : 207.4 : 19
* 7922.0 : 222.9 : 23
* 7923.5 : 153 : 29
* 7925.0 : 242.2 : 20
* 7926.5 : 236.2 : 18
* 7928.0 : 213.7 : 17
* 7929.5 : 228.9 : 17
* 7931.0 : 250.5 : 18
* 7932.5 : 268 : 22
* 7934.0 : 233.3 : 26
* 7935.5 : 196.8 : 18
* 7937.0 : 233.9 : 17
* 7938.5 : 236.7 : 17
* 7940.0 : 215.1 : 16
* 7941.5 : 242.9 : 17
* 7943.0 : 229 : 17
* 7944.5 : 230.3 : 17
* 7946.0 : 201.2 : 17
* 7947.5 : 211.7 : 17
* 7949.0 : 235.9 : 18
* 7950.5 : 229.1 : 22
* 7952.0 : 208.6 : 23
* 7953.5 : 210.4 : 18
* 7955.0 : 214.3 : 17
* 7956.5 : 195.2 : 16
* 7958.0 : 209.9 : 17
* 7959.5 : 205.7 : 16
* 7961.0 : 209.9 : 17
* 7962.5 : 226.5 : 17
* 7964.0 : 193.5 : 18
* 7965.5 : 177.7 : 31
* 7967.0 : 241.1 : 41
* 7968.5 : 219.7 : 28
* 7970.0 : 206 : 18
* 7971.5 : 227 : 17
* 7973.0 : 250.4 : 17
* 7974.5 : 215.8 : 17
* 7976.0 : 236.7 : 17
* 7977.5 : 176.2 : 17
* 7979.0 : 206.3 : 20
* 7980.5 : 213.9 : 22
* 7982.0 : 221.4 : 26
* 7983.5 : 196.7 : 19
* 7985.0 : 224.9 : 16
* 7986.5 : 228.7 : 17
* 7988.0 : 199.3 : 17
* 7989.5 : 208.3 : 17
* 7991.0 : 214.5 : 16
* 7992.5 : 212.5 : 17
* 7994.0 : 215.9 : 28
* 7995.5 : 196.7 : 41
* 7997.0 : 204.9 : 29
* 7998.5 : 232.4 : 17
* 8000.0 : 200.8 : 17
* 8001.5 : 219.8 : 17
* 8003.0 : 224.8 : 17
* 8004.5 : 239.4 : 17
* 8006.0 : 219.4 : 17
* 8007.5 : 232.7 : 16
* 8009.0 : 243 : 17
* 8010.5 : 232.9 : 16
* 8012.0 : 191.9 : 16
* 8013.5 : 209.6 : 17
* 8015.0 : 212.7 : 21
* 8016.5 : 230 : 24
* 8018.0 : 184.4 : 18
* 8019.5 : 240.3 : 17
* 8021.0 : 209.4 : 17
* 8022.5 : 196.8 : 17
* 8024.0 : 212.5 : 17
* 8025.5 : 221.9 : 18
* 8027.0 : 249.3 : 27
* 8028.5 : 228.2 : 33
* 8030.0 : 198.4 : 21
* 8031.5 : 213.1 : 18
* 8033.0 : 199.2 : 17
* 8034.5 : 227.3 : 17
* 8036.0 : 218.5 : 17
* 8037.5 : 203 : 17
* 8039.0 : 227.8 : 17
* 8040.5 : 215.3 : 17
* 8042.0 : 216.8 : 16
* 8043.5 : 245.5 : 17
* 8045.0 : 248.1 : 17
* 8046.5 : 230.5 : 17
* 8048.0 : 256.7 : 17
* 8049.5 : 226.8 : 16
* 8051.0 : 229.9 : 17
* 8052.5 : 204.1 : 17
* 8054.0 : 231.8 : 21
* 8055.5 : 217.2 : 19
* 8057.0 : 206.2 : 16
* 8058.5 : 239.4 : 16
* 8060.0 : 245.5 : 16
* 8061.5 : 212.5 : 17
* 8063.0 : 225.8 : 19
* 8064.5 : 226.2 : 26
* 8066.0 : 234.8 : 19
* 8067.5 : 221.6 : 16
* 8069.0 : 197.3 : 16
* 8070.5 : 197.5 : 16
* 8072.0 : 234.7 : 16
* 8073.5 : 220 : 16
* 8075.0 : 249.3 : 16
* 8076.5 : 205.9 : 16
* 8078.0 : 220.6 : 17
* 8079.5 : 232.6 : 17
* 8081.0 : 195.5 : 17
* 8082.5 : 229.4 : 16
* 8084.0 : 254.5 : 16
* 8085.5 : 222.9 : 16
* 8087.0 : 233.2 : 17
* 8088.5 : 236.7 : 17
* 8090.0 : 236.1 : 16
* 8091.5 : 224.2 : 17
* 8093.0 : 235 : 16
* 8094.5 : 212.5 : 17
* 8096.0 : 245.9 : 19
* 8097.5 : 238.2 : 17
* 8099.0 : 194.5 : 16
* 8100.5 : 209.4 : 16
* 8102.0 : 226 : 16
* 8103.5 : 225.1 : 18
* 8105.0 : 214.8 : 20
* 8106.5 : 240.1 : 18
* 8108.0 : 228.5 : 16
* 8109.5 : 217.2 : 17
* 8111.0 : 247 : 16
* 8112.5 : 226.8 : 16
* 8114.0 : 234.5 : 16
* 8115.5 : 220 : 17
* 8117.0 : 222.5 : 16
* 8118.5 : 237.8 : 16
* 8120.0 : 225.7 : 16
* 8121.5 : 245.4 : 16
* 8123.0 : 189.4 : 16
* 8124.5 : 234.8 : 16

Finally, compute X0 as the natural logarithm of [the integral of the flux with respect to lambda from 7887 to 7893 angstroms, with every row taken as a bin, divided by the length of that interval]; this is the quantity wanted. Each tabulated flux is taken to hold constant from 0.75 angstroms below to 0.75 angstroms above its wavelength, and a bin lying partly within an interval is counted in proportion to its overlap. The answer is 5.40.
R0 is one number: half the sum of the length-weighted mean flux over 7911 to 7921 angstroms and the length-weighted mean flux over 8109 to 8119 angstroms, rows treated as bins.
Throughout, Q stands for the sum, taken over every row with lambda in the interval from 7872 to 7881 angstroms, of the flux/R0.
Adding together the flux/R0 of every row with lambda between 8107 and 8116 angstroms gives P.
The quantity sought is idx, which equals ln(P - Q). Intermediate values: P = 6.0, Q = 5.4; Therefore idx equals -0.4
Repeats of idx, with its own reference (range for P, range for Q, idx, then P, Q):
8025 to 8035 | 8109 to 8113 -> 1.3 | 6.8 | 3.0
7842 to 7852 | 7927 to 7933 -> 0.7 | 6.2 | 4.2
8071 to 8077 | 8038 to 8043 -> 0.1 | 4.0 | 2.9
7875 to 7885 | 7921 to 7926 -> 1.3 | 6.6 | 2.7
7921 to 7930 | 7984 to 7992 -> 0.0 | 5.7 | 4.7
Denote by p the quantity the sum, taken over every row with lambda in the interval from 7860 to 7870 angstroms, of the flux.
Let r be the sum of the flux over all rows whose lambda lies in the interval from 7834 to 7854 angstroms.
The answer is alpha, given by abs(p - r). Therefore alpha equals 1259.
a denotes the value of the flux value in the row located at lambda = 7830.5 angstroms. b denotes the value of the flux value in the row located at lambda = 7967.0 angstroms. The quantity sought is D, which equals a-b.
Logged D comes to -44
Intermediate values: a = 196.8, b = 241.1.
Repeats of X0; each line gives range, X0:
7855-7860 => 5.43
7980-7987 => 5.38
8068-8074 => 5.36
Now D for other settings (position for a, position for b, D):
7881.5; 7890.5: 14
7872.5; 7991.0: -38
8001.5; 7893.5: 9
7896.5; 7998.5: -6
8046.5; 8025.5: 9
